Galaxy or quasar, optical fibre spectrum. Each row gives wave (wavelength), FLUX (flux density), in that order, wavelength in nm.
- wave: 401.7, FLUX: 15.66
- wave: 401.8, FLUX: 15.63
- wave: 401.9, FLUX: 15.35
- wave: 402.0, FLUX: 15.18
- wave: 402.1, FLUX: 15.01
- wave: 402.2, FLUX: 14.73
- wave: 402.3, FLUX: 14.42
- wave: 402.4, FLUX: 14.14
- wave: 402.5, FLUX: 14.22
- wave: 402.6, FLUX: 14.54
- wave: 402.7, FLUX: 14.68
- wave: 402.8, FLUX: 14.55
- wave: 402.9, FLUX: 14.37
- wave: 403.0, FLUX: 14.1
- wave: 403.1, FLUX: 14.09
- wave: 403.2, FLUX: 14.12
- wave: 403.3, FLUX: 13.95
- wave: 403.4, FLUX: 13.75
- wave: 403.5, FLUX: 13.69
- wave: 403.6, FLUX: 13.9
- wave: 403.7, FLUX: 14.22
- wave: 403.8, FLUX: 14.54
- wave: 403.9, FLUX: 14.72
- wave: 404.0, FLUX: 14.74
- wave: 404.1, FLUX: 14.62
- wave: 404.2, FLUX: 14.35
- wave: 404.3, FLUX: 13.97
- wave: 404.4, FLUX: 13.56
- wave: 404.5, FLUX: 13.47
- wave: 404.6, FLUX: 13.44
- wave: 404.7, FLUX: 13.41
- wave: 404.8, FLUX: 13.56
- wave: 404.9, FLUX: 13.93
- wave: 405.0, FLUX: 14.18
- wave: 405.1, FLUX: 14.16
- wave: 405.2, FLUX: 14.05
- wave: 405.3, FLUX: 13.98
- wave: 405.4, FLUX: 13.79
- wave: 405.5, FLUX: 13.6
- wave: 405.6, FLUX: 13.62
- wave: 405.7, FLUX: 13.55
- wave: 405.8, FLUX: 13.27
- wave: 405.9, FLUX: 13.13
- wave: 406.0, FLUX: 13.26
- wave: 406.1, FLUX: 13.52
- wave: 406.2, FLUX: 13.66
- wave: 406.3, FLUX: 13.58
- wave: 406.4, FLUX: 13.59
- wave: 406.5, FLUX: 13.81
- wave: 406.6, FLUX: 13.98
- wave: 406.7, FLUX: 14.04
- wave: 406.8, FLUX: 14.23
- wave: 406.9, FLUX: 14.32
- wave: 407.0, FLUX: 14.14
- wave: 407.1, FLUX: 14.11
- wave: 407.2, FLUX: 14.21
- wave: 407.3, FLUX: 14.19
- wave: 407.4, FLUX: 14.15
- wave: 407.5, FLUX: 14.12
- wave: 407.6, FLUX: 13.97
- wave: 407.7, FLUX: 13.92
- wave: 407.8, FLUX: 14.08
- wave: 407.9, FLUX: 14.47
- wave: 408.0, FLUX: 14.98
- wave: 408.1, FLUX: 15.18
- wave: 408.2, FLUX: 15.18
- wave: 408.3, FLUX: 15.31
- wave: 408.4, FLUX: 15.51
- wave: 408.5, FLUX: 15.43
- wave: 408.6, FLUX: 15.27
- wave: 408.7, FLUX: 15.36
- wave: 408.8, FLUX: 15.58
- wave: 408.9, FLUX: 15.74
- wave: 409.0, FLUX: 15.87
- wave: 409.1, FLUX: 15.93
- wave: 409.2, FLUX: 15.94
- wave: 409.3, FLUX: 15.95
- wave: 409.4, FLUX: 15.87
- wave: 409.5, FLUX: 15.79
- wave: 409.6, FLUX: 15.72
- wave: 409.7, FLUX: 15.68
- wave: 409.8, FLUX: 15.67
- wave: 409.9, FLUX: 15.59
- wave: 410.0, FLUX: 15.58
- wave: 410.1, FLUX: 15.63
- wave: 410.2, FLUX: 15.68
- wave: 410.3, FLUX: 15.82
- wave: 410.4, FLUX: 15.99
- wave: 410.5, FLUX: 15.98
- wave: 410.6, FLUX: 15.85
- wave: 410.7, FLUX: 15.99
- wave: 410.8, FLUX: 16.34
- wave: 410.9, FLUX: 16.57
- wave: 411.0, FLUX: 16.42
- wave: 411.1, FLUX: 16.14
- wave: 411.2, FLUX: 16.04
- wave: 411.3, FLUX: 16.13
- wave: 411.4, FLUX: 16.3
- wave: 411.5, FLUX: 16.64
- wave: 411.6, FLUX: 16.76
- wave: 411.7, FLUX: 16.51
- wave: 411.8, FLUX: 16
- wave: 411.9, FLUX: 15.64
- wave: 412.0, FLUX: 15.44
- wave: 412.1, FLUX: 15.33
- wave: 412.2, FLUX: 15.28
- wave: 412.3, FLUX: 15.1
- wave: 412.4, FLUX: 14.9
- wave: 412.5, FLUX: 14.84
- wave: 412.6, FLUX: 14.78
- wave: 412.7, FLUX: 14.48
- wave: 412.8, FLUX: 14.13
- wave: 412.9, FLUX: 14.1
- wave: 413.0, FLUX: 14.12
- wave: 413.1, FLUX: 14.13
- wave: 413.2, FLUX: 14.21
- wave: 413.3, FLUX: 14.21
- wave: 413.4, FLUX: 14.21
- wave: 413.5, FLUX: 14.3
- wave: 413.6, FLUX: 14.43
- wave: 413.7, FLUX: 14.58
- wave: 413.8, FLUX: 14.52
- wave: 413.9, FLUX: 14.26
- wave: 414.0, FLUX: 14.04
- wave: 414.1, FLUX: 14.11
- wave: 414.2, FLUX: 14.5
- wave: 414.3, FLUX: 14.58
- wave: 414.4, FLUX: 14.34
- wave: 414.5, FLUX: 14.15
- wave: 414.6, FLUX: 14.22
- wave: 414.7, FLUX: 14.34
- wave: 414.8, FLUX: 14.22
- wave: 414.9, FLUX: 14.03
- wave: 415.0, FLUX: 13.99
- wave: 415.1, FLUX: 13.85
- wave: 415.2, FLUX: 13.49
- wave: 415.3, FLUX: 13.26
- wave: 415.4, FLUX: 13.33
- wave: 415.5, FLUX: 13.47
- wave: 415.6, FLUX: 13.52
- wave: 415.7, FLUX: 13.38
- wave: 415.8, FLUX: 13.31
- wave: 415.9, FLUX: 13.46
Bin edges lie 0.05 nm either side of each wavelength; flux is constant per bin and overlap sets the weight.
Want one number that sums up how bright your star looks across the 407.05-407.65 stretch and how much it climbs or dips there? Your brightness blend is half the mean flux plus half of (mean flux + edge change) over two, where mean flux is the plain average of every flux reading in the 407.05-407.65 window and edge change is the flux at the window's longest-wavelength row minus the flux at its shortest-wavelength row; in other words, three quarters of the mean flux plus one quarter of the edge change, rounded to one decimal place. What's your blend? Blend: 10.6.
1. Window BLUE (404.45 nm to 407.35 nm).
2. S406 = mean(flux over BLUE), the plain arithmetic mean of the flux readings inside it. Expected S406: 13.8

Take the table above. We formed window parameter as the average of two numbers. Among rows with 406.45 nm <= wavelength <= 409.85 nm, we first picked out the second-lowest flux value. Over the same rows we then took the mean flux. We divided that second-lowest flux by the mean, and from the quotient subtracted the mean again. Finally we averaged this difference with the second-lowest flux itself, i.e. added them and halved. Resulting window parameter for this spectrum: -0.04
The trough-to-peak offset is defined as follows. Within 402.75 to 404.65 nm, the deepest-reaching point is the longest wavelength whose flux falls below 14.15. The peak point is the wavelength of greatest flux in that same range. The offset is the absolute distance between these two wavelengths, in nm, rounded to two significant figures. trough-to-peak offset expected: 0.60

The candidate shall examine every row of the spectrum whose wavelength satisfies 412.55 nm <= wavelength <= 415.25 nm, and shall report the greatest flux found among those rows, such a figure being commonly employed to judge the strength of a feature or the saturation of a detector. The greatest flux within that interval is 14.78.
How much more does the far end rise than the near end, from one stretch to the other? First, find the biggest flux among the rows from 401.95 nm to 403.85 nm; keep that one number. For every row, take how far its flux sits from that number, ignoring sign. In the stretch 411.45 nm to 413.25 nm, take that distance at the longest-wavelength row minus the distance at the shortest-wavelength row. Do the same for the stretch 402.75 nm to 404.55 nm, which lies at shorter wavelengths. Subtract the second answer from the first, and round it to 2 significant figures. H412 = -1.6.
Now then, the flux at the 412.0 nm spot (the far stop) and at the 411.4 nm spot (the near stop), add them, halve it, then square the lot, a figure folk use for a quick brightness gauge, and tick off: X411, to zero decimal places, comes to 252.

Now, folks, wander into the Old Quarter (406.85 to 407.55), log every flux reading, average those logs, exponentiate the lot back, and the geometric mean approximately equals 14.2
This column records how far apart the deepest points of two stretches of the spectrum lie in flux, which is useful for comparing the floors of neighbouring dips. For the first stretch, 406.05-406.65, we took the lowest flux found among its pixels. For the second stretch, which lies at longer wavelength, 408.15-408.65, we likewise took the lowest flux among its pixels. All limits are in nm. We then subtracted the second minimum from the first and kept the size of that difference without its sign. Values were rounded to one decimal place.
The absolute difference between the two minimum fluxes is 1.7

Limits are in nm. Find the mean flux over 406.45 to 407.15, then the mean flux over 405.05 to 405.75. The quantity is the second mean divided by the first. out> 0.98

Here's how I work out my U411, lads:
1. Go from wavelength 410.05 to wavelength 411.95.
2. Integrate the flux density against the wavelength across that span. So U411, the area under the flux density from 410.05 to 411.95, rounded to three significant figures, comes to 30.6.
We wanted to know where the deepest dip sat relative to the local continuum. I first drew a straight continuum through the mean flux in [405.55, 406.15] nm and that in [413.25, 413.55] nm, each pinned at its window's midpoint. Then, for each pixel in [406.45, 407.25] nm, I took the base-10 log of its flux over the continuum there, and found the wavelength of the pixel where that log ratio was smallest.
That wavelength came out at 406.5 nm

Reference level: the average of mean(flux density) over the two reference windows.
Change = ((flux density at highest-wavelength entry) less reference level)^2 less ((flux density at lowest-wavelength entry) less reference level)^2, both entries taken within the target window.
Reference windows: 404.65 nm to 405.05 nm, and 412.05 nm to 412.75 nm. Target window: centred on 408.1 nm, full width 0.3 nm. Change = 0.29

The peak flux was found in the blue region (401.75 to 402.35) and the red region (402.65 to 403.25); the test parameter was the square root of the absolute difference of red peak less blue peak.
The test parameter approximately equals 1.0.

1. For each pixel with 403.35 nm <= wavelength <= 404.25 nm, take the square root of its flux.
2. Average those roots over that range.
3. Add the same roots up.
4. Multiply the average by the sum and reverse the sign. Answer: -129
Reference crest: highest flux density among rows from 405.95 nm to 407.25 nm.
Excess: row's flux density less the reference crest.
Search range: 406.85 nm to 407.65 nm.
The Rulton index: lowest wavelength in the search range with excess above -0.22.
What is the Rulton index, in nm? 406.9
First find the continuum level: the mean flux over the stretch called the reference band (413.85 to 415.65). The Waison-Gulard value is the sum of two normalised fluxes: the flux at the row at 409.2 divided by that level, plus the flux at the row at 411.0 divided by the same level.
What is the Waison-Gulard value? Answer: 2.31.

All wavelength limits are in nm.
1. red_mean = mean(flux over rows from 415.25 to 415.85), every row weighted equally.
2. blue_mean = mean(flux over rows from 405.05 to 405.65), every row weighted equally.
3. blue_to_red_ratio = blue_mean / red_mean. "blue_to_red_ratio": 1.04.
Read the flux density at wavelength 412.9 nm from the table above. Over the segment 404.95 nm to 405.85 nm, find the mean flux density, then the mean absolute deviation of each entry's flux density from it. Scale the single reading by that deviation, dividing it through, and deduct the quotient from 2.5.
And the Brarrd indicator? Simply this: -52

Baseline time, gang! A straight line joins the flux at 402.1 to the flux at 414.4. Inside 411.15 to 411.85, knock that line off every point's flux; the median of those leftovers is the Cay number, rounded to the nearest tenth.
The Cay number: 1.8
